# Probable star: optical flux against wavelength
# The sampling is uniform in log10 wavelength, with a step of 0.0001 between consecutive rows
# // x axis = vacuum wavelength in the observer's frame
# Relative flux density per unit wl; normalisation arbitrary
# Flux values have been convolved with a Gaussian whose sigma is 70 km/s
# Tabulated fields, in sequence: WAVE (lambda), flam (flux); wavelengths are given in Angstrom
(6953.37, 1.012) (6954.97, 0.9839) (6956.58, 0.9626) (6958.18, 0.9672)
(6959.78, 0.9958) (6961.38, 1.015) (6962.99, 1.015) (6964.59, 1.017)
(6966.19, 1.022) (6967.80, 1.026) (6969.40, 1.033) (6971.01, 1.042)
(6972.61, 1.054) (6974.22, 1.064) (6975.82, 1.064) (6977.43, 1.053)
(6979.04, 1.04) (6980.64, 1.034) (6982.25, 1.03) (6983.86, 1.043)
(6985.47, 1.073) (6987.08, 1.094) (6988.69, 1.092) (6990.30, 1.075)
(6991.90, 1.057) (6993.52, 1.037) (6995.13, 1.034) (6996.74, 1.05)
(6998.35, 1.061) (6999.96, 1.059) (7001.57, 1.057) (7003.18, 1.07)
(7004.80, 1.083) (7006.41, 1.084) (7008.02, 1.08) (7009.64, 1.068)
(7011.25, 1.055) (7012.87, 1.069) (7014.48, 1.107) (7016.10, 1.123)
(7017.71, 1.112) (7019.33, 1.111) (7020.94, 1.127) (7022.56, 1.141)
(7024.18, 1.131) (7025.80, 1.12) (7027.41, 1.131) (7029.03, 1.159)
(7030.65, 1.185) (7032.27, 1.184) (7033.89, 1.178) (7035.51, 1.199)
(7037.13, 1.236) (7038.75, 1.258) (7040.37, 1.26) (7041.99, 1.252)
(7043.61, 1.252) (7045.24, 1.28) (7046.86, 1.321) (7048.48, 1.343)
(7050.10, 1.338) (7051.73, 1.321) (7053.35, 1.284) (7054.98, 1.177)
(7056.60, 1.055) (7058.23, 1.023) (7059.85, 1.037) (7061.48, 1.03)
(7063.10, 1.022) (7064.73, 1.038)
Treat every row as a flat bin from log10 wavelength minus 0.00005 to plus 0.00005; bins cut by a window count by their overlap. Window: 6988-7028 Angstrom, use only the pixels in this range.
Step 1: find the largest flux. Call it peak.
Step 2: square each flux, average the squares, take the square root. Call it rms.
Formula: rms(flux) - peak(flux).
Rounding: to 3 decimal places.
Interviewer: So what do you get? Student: -0.055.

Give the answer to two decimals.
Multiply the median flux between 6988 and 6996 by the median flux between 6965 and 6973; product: 1.09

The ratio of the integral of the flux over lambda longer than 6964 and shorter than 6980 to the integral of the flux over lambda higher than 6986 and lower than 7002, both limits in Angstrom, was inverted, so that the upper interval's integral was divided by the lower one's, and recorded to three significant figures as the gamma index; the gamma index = 1.02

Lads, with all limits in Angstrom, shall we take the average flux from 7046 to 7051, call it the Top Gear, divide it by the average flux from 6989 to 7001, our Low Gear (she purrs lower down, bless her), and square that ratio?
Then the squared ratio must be 1.60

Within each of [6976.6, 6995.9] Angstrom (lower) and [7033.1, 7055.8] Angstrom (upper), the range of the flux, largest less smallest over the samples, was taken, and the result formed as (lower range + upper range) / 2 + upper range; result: 0.28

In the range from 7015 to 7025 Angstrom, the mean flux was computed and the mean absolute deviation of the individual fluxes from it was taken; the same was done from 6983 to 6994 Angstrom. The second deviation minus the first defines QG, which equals 0.010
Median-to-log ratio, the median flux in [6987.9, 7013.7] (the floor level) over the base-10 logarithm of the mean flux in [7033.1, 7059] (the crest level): 11.6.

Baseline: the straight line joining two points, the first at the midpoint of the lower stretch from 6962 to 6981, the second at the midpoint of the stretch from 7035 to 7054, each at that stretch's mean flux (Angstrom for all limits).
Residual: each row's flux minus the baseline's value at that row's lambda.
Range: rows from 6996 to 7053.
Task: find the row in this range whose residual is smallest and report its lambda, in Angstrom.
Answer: 7011.25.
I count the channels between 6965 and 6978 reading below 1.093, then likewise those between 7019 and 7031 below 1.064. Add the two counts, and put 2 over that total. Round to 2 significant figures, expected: 0.25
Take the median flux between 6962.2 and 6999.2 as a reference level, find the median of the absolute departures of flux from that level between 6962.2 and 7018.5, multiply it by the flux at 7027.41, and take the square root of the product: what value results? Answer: 0.154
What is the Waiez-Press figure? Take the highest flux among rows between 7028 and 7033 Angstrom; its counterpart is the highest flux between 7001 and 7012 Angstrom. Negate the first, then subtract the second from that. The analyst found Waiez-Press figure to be -2.27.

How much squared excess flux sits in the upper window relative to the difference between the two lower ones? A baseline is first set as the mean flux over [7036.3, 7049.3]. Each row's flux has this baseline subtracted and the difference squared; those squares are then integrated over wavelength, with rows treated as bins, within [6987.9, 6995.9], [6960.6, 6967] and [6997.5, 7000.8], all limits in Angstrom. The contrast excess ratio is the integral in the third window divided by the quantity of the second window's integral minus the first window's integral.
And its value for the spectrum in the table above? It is 3.2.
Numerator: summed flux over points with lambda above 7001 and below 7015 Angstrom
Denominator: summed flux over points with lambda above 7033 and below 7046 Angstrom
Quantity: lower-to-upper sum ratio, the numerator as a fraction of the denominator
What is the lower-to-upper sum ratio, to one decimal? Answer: 1.0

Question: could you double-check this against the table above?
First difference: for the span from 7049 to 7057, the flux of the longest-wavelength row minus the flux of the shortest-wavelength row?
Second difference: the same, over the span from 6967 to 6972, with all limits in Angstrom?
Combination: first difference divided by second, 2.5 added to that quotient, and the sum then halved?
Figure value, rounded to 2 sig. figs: -7.6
